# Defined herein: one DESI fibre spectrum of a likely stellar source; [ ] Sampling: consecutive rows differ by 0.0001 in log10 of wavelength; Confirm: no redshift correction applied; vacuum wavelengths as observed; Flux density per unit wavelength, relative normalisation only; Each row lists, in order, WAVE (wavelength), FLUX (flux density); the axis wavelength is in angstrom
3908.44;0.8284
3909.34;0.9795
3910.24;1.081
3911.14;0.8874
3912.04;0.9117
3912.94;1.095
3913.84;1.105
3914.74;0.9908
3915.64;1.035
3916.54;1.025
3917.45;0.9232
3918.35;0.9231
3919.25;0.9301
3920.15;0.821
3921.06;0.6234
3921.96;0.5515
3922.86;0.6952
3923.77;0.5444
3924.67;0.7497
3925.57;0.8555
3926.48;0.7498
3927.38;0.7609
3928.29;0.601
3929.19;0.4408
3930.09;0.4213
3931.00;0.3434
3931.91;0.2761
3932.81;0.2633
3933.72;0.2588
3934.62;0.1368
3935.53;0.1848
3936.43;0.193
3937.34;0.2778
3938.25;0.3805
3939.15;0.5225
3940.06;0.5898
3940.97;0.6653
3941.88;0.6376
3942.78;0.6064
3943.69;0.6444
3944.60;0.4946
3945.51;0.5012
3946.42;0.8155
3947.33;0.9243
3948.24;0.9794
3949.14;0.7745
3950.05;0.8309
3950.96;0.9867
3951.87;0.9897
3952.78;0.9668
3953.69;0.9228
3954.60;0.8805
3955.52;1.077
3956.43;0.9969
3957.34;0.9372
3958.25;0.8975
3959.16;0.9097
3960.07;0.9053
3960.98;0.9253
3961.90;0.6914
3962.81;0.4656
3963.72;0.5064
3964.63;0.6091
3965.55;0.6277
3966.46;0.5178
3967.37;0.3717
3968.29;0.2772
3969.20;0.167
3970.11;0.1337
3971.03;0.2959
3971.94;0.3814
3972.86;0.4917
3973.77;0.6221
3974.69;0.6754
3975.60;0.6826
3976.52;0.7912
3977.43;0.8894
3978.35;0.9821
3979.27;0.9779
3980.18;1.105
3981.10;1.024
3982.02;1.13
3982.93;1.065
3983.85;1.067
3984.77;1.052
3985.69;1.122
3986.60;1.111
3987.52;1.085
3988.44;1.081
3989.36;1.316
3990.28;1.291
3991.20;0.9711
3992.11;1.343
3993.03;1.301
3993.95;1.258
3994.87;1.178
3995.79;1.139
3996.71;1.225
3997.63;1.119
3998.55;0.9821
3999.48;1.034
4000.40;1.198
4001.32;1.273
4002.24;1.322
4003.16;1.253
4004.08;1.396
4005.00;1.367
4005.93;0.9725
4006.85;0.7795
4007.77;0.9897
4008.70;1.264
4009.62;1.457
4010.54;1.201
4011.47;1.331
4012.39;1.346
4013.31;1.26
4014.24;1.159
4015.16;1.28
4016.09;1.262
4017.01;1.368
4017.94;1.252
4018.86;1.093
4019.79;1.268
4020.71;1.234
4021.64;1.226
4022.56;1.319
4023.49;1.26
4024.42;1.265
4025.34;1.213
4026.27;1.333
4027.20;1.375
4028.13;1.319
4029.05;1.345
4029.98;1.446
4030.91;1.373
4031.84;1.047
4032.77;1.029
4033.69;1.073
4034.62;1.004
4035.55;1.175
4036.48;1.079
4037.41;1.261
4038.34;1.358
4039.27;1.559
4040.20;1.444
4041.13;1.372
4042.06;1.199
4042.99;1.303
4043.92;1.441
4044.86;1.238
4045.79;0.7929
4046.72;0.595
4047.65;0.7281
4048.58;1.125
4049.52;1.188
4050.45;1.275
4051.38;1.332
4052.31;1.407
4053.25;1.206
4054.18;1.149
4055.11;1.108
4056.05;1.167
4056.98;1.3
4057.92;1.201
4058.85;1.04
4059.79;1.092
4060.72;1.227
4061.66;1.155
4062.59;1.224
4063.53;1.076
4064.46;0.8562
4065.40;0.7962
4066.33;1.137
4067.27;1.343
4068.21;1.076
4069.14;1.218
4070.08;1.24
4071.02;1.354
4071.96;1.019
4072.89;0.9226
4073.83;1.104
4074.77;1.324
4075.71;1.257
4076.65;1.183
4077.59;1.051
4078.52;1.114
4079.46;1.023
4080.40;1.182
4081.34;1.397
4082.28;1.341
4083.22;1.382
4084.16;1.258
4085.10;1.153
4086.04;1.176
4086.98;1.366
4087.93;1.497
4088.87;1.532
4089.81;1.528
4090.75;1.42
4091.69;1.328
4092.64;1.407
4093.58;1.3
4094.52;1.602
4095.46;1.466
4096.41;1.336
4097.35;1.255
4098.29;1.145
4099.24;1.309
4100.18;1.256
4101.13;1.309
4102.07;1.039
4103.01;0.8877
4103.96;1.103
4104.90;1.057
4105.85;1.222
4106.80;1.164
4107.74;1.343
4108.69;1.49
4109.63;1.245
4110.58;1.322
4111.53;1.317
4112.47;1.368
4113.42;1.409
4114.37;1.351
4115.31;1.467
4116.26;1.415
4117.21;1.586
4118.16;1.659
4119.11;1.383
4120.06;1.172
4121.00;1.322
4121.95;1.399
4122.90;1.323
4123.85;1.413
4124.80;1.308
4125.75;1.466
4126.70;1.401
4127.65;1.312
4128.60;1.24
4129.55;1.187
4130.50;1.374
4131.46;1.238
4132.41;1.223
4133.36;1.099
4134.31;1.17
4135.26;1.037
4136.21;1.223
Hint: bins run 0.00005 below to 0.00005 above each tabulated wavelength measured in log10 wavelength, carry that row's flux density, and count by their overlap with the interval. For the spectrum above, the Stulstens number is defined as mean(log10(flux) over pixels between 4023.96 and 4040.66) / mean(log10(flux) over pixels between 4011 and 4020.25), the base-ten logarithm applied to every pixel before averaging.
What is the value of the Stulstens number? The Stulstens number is 1.0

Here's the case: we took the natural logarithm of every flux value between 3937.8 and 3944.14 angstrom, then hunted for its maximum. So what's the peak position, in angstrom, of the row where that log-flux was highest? 3940.97 angstrom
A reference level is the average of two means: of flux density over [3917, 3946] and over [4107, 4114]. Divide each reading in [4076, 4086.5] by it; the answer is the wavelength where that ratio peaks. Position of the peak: 4081.34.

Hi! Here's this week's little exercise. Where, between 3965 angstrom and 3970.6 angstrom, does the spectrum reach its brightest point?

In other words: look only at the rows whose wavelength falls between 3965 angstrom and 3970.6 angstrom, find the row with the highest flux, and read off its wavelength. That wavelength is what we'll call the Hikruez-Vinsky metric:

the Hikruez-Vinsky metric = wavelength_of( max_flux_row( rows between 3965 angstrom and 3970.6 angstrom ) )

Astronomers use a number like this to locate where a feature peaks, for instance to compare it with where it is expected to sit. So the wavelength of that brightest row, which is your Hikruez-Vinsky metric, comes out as 3965.55 angstrom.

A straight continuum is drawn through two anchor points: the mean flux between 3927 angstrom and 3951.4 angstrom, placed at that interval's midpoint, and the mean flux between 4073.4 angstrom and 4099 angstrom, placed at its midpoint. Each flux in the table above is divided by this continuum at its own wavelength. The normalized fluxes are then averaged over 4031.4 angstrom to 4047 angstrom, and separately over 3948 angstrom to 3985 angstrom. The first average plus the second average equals 2.26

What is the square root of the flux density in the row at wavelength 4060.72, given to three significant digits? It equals 1.11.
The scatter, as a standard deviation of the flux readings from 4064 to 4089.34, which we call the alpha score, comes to 0.18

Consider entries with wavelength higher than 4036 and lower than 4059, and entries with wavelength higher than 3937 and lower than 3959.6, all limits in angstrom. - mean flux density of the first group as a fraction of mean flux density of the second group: 1.6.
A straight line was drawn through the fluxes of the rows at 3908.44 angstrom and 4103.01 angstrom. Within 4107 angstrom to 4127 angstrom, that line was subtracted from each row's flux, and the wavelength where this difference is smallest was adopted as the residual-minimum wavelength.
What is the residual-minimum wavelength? 4120.06 angstrom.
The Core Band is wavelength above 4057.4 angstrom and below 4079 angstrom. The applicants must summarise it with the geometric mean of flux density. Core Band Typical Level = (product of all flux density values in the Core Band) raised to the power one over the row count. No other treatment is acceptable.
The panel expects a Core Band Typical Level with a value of 1.12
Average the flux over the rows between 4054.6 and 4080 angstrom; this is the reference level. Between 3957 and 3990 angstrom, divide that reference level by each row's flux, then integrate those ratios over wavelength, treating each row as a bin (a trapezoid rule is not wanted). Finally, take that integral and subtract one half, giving 65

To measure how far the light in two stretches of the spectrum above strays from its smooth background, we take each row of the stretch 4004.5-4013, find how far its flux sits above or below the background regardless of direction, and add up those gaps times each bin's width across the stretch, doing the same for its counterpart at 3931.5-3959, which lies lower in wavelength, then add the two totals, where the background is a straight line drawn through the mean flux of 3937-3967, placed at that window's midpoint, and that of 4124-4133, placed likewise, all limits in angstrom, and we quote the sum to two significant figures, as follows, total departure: 9.0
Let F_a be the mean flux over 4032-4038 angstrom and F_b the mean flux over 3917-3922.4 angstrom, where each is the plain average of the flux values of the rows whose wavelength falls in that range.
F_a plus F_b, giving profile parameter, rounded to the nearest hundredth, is 1.90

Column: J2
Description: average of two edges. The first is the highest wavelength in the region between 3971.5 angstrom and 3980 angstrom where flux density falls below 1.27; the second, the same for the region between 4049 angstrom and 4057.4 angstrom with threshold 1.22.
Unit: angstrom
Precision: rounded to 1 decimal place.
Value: 4017.7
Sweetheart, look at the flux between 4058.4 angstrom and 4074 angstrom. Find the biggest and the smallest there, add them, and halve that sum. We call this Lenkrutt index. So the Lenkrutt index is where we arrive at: 1.1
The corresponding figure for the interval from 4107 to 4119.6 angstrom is 1.5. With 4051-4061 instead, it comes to 1.2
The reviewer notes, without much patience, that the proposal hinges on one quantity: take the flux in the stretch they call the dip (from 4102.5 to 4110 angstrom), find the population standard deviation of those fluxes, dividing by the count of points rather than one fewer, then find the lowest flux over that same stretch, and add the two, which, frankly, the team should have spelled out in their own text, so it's 1.1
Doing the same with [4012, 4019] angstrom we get 1.2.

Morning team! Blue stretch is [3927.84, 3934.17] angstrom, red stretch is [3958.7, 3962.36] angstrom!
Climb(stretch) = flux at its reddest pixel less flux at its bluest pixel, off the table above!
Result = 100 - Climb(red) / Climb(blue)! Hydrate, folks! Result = 99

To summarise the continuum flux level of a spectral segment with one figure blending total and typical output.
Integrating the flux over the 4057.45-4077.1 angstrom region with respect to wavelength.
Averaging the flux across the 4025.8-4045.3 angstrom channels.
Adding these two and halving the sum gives 11.8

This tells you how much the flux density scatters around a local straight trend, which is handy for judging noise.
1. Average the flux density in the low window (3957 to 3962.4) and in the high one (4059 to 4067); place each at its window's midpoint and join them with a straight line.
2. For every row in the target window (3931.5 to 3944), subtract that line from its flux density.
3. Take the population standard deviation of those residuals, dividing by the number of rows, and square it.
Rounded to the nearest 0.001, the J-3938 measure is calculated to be 0.034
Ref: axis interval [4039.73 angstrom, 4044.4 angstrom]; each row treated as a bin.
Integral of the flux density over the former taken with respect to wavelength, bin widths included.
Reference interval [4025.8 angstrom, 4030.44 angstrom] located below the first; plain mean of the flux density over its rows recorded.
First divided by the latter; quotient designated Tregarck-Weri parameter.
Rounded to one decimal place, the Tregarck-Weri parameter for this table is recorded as 4.6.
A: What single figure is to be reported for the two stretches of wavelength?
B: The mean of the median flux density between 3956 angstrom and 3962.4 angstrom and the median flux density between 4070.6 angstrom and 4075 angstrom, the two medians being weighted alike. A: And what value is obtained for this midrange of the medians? 1.01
